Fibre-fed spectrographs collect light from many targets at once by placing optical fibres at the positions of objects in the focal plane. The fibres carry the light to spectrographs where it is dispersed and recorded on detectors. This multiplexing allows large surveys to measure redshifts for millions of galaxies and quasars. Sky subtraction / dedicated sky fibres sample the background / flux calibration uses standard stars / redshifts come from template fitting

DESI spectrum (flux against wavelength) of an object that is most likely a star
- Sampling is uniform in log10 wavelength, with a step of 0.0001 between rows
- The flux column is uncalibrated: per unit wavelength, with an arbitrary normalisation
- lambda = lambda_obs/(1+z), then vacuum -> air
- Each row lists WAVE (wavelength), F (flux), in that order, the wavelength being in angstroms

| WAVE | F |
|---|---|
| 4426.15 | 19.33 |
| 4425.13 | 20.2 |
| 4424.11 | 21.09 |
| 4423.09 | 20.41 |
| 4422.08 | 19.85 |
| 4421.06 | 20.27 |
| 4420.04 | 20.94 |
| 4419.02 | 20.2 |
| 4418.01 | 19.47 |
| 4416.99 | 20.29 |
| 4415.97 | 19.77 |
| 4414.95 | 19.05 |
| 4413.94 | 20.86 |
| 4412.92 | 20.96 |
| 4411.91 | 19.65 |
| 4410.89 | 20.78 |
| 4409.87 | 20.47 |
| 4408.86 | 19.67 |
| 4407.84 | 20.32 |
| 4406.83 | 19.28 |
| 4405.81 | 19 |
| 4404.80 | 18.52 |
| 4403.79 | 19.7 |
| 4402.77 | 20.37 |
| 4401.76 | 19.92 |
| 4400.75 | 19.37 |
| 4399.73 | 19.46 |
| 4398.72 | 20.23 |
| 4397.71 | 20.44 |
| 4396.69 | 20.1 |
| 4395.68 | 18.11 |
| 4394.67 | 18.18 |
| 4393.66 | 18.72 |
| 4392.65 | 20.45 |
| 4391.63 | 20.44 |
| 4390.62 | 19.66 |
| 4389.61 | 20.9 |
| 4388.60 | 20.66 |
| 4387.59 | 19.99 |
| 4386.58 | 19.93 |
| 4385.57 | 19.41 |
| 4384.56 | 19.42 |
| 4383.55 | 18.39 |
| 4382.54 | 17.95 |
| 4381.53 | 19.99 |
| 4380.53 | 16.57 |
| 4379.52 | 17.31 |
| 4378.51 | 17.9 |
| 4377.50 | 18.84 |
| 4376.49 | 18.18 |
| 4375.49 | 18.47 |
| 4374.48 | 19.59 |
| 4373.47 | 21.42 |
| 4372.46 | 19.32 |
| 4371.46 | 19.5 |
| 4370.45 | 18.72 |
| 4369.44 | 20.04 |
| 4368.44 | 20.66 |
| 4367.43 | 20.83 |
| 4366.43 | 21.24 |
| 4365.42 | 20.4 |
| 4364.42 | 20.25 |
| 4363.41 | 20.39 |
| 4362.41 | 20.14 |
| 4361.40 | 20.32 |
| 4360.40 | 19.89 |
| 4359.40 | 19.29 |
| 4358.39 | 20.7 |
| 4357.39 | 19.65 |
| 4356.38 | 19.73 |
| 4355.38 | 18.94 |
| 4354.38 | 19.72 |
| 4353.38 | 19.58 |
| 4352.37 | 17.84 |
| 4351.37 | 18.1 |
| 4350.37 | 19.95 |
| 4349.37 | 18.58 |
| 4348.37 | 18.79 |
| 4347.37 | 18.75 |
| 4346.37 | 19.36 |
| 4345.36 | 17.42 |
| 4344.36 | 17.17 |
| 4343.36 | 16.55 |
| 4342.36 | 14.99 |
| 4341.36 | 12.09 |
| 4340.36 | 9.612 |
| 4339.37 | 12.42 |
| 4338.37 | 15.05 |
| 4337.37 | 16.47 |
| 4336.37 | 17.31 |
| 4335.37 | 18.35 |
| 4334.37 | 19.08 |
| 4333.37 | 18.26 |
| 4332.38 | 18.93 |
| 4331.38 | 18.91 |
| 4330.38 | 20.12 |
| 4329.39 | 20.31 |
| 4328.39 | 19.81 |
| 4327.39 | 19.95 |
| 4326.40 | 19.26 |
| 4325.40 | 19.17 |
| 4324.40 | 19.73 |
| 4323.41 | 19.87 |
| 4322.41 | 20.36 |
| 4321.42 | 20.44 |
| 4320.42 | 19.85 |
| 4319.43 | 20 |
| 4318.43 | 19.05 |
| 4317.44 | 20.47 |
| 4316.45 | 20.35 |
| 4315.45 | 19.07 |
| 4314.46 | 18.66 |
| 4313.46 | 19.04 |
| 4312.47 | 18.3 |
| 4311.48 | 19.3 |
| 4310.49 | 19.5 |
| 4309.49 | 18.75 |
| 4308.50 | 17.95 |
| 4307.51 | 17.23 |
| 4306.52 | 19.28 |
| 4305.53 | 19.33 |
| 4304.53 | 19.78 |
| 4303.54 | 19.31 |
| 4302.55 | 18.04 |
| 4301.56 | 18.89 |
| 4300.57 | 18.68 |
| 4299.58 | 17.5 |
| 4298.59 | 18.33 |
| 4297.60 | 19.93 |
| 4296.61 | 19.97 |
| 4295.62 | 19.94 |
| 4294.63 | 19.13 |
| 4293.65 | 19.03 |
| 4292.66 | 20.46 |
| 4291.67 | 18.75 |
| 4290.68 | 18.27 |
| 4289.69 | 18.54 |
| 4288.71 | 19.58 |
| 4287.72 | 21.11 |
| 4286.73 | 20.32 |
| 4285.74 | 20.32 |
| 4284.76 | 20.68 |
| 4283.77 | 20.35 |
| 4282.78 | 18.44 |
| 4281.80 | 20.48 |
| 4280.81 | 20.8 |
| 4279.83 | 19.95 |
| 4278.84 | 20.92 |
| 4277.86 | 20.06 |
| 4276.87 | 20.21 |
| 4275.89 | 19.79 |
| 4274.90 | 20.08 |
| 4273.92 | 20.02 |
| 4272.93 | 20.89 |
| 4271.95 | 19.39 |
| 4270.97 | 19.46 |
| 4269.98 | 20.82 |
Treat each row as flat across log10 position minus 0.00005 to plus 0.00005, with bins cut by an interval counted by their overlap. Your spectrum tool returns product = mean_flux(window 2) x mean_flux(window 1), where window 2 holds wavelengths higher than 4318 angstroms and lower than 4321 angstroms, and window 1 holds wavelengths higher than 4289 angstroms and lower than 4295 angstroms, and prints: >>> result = 374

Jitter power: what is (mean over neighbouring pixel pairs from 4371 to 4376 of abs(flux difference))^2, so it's 1.7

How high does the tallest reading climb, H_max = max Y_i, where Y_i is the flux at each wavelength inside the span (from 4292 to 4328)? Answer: 20.47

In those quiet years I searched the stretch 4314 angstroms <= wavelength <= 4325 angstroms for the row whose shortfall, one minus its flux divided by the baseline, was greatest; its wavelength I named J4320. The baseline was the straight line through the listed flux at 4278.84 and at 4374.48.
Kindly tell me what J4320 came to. 4314.46 angstroms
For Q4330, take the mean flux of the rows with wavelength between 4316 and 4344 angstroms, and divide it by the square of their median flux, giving 0.0495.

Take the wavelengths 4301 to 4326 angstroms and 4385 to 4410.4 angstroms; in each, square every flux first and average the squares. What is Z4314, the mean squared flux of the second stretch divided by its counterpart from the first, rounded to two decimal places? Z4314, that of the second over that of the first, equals 1.05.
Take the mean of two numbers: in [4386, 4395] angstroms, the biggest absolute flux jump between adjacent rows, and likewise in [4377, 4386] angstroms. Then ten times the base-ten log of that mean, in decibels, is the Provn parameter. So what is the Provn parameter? 4.11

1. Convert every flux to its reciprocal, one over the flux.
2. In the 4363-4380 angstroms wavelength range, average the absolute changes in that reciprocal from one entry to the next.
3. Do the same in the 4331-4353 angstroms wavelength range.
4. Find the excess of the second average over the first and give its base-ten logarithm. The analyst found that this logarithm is -2.4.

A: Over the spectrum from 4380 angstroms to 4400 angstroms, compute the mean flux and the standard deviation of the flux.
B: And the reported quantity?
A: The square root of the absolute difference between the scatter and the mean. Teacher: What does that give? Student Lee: 4.28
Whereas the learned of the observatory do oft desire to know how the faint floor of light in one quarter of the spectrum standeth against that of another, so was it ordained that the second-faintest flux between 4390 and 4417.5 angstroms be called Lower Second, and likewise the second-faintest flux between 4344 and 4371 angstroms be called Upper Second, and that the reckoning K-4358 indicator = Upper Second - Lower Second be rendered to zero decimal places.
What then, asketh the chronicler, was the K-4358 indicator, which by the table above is -1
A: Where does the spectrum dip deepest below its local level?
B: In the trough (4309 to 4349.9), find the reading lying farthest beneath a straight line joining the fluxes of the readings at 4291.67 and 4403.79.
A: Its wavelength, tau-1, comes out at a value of 4340.36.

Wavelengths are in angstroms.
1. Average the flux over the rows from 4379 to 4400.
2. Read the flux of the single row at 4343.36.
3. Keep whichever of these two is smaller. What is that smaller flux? 17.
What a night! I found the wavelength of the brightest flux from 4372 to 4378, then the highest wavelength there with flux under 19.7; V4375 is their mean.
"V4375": 4375.5 angstroms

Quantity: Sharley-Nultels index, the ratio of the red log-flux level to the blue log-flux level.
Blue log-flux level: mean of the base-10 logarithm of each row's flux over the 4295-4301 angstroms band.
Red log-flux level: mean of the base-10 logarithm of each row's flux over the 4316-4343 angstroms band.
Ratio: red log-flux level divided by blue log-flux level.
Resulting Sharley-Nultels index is 0.98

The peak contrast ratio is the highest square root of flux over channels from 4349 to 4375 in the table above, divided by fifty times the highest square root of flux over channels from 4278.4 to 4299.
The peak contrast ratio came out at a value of 0.0201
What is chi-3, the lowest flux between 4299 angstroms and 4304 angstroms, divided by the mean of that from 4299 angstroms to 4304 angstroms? 0.947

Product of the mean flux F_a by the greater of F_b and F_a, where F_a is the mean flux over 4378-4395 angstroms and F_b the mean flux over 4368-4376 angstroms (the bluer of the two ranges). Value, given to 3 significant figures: 378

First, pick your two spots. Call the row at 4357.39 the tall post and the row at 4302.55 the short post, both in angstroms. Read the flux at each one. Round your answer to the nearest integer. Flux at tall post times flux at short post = 354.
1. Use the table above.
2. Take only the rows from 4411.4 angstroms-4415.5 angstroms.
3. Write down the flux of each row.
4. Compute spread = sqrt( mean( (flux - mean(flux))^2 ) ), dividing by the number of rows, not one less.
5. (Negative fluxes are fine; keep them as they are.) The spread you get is 0.81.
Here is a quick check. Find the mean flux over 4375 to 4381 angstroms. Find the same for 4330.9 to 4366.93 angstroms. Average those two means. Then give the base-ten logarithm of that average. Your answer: 1.26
